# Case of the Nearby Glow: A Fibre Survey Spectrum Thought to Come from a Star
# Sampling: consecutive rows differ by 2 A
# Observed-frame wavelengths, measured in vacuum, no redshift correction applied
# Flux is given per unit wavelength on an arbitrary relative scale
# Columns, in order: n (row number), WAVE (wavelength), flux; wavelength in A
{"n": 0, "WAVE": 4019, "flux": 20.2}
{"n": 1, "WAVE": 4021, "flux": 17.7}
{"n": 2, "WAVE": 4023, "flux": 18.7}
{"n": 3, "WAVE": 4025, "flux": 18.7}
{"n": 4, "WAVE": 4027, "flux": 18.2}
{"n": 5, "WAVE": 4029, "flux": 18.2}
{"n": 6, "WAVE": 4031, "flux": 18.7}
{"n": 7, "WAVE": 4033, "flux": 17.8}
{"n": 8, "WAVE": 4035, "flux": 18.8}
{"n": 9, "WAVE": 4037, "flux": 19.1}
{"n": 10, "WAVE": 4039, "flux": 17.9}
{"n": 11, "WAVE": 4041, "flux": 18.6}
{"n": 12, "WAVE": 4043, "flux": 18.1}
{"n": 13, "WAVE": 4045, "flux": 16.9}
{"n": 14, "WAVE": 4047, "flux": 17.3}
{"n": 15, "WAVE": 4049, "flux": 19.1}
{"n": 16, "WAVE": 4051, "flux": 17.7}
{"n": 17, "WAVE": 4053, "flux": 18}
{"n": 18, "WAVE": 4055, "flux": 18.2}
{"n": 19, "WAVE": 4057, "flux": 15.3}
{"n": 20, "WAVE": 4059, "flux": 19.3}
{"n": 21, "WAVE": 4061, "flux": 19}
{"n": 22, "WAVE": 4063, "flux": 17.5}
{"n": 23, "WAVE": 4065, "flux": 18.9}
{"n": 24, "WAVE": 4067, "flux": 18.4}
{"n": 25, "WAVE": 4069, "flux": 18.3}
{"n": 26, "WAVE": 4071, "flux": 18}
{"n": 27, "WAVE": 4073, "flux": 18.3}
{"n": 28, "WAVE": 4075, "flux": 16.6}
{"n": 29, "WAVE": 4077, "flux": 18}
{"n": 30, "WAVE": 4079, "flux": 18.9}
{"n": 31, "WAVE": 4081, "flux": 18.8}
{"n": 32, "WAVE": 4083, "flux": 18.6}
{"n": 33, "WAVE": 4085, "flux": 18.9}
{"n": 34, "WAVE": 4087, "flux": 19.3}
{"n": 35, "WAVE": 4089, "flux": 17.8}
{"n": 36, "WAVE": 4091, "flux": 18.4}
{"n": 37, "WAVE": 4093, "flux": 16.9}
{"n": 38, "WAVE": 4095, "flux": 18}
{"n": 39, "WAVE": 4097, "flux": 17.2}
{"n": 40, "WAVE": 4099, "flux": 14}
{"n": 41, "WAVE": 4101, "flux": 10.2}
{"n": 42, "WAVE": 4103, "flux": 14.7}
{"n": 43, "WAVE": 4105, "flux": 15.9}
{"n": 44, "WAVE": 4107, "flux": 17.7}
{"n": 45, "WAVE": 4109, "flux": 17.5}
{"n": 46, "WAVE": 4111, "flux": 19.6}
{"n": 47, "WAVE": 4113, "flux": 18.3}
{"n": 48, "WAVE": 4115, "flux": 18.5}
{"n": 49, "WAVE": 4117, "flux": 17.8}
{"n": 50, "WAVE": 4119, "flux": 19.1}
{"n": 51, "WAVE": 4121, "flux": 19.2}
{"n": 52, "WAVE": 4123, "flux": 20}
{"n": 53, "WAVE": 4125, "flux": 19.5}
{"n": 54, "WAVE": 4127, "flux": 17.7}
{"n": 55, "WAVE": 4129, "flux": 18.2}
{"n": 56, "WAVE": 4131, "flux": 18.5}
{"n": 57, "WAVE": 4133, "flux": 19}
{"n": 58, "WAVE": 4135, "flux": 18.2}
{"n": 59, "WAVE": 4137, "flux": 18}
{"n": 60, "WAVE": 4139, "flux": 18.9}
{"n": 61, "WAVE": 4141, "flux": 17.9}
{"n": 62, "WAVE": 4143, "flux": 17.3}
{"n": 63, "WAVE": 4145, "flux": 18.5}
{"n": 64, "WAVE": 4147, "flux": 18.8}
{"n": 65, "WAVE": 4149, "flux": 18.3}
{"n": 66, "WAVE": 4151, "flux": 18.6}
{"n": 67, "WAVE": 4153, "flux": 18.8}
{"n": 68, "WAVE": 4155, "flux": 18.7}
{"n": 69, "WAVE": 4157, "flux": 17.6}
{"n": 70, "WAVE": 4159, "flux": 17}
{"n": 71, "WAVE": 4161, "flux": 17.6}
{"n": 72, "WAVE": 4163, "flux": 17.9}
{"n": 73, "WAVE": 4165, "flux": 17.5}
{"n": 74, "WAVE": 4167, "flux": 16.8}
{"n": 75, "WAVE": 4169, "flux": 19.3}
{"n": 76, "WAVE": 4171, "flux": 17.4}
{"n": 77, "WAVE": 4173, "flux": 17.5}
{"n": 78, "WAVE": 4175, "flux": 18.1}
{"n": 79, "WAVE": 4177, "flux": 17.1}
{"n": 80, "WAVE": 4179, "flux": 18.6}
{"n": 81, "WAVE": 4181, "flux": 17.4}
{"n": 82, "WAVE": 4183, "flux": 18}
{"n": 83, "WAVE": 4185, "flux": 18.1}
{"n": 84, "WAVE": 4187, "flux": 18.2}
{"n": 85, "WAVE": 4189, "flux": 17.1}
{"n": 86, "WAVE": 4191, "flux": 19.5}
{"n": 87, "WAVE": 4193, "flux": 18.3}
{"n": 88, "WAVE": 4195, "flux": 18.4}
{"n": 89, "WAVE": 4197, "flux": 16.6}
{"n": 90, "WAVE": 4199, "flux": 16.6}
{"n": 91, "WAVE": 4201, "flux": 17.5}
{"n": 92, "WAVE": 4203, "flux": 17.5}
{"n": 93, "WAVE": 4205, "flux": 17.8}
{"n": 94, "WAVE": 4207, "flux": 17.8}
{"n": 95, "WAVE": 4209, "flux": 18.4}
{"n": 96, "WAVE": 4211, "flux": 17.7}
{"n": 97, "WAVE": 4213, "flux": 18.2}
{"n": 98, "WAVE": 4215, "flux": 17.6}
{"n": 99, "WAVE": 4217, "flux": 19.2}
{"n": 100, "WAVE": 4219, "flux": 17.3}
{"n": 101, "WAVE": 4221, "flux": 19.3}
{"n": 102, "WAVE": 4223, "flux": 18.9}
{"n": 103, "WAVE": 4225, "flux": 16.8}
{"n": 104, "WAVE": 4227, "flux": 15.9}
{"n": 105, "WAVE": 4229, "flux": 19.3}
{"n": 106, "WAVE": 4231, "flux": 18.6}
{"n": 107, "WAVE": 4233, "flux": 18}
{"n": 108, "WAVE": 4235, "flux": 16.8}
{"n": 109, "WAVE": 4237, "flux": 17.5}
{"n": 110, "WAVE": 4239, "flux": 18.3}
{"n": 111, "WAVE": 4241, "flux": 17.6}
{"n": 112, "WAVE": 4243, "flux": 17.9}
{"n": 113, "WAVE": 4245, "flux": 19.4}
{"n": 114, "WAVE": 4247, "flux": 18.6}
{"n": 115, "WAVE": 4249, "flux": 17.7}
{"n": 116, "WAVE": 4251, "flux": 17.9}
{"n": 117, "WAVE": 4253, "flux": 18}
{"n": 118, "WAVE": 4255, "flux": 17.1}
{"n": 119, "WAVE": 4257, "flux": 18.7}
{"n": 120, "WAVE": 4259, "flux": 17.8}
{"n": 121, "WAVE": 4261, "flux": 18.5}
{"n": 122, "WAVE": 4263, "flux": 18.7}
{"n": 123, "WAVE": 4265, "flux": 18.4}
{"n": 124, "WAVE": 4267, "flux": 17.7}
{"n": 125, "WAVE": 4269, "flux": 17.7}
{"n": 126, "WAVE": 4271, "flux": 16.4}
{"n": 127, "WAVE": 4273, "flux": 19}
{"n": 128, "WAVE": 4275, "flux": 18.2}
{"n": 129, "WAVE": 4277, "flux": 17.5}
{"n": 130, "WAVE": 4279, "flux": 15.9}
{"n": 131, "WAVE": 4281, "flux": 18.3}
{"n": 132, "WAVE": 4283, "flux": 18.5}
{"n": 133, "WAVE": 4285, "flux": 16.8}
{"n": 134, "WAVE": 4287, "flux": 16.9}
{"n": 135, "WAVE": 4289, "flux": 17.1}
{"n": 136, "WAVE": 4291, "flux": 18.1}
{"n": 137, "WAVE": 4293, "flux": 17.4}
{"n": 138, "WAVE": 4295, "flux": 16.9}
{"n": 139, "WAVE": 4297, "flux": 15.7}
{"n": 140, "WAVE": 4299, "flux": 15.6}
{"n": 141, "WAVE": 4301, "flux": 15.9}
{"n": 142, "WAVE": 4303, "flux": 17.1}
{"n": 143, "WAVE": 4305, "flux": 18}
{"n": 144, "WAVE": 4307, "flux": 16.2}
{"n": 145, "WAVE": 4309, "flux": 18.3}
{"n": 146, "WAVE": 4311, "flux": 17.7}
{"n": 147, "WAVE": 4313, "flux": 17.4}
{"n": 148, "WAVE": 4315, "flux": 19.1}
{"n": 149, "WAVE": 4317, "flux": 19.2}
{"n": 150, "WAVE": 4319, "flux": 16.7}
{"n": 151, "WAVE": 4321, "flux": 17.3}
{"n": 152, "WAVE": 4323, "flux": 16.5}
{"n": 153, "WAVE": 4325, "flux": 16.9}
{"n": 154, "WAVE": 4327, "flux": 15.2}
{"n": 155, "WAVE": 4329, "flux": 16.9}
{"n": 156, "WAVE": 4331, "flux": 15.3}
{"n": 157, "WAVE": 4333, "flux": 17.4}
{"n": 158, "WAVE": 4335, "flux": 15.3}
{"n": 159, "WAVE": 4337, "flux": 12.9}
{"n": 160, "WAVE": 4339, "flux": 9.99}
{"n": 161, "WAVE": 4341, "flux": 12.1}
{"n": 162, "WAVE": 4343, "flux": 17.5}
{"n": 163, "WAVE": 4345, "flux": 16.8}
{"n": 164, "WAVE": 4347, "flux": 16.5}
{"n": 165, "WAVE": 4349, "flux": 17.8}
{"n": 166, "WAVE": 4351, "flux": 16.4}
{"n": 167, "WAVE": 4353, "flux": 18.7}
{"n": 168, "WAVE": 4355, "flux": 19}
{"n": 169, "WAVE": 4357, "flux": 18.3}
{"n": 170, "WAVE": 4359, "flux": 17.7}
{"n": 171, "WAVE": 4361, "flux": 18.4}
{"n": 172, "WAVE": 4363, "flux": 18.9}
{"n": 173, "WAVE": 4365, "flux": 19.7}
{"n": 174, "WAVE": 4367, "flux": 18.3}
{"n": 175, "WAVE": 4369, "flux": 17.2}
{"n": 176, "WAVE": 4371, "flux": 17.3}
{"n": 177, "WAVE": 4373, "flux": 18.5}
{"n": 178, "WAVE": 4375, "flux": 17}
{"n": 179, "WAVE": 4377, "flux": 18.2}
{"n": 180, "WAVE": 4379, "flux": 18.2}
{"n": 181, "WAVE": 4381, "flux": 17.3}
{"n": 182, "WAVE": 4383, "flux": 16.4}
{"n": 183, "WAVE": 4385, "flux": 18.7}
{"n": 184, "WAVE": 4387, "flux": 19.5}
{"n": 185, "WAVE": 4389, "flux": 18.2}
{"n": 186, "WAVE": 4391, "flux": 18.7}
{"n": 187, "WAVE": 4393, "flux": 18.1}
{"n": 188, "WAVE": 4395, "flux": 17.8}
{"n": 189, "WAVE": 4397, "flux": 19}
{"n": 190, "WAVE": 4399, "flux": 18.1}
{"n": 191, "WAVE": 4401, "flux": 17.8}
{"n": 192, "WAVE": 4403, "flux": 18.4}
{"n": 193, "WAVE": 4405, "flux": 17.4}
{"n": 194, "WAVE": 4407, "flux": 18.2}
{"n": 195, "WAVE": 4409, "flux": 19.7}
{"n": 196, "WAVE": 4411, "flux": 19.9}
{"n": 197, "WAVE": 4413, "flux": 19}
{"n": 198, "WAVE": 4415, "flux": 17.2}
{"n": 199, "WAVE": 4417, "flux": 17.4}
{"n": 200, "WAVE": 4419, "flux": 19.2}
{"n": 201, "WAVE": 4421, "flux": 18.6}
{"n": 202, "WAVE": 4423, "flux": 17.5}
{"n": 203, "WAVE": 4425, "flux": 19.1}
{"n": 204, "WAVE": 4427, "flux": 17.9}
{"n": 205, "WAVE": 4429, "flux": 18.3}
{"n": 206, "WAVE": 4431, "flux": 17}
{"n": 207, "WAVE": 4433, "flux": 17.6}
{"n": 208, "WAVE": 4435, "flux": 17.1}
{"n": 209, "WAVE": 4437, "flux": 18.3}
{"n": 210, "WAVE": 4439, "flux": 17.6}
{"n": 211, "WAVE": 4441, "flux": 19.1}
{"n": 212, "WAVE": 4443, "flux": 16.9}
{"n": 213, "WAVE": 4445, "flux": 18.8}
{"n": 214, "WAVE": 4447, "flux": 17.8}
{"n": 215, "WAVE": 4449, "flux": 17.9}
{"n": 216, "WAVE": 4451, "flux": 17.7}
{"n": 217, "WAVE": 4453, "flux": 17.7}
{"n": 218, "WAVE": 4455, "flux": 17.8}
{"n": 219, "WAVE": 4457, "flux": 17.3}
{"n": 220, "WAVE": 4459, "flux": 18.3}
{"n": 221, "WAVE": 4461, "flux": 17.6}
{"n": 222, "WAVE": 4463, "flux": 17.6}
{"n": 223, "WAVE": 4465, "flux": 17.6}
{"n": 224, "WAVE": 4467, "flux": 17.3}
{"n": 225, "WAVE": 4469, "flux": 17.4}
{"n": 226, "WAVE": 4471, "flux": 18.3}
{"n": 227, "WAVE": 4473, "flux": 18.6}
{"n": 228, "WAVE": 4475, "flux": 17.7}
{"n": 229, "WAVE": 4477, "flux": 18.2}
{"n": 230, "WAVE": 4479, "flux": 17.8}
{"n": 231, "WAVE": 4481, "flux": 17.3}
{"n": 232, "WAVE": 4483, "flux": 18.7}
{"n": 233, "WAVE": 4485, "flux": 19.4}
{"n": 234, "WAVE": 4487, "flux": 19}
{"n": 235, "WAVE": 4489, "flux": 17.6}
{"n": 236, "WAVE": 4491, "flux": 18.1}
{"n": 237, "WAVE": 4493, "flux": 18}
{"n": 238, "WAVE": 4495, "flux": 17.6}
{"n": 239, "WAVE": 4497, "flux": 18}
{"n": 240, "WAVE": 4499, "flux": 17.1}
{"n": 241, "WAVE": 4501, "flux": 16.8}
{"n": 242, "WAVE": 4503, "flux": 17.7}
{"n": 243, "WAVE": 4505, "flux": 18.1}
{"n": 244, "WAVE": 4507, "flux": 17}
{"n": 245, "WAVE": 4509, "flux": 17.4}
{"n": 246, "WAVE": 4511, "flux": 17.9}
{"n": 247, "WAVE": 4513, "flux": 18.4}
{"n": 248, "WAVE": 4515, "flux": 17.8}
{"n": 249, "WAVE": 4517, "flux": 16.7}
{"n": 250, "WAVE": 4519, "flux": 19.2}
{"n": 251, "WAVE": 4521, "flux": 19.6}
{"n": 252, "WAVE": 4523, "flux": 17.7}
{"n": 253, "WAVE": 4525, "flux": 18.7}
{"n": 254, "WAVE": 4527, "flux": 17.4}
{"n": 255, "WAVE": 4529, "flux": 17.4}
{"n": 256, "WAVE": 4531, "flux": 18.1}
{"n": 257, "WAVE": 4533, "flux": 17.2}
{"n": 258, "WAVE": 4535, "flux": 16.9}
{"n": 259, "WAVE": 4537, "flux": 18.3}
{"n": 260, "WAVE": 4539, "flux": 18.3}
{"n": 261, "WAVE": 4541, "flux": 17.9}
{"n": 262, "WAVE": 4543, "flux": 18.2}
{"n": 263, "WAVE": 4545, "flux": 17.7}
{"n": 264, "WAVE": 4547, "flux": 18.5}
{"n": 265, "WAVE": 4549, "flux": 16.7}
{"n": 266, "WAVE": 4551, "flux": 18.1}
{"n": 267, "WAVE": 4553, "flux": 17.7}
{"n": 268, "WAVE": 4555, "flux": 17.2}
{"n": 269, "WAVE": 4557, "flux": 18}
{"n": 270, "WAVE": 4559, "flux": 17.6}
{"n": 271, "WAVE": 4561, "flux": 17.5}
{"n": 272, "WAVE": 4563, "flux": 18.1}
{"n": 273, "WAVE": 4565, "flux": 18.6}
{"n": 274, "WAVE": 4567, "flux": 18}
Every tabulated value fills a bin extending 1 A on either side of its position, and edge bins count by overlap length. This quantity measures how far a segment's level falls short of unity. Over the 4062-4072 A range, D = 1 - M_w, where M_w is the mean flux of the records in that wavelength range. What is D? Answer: -17.2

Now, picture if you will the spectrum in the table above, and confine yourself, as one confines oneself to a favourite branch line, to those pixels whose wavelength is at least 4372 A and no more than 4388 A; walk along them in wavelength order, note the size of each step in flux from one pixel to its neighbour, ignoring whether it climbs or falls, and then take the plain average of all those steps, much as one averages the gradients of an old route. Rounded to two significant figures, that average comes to 1.1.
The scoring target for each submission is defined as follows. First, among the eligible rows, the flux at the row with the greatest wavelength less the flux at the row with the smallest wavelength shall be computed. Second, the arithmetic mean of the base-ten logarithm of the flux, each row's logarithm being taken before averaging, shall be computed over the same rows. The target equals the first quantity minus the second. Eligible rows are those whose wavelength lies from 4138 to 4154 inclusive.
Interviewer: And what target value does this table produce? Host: -1.4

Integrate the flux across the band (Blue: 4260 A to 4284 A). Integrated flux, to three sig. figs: 430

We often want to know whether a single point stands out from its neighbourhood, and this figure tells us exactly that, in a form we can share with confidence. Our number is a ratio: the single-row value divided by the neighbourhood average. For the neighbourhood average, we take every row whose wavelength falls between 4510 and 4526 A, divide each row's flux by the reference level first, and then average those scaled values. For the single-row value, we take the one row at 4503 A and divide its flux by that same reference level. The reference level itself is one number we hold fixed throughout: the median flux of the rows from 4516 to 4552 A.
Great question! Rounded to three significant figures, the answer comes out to 0.970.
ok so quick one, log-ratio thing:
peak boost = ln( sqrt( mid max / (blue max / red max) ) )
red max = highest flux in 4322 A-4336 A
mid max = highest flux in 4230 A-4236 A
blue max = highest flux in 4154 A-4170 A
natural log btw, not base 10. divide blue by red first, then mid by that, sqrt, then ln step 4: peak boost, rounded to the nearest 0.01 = 1.41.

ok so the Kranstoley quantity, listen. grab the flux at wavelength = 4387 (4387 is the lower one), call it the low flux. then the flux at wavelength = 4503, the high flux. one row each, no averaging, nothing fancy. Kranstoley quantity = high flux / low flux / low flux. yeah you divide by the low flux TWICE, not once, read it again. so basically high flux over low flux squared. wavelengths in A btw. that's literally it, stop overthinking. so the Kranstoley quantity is 0.047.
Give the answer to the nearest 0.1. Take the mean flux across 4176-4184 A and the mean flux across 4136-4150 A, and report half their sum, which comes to 18.0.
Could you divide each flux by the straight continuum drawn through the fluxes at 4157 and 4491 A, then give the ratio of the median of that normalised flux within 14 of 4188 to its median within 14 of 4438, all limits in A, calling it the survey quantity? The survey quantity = 1.03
